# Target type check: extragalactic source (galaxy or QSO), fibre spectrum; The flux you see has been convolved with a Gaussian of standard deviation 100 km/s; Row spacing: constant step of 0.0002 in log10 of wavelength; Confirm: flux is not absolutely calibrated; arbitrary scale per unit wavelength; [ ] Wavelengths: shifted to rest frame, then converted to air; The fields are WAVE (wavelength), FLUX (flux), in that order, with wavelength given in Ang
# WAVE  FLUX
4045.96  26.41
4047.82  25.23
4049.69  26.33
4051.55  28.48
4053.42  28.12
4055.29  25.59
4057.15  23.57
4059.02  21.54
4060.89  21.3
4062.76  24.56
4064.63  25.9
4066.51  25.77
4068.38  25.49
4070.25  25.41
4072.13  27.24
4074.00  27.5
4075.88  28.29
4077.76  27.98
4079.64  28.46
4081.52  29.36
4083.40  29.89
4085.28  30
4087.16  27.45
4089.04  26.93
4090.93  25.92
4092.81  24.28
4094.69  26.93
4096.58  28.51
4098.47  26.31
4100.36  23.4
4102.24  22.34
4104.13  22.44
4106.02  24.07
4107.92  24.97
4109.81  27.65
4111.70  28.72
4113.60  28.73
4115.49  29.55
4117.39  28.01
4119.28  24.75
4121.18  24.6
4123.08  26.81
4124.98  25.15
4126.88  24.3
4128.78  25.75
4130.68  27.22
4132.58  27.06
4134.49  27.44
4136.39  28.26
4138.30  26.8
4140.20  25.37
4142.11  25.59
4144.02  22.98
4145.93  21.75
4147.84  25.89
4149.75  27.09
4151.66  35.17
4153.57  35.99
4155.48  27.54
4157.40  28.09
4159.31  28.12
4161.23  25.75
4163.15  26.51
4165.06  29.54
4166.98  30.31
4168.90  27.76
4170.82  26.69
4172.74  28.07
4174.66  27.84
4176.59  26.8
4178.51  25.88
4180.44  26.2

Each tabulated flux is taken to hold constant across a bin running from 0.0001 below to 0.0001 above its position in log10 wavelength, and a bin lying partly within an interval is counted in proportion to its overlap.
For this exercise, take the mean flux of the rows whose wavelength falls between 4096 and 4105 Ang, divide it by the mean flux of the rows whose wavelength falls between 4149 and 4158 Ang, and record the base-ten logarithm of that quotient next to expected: -0.10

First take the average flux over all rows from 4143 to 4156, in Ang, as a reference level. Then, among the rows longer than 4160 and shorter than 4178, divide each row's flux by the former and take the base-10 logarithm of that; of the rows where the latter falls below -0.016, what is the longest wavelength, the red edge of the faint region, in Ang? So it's 4176.59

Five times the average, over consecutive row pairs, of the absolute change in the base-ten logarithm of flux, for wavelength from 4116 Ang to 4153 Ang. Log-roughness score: 0.149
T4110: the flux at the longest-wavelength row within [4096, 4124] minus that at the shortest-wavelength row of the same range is -1.7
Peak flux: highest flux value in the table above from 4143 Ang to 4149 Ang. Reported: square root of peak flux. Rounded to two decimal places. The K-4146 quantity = 5.09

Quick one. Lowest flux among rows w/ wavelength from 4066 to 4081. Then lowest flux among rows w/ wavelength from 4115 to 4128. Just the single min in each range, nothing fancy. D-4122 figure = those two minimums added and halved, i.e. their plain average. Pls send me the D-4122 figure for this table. 24.9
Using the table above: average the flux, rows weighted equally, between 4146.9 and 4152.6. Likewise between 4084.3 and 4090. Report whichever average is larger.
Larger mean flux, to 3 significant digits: 29.4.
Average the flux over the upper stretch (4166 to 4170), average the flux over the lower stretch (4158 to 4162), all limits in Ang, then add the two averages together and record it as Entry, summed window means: 56.0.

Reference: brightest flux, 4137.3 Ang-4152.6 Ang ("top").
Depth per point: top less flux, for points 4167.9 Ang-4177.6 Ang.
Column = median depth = 7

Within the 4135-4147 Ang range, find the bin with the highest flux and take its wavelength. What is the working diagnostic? 4136.39 Ang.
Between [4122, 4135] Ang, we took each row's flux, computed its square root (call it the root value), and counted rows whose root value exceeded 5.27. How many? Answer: 0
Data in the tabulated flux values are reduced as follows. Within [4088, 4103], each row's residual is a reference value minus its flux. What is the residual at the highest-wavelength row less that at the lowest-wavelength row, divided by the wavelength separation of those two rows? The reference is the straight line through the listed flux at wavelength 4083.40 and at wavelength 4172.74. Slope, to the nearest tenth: 0.3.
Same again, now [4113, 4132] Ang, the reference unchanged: 0.1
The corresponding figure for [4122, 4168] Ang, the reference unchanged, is -0.1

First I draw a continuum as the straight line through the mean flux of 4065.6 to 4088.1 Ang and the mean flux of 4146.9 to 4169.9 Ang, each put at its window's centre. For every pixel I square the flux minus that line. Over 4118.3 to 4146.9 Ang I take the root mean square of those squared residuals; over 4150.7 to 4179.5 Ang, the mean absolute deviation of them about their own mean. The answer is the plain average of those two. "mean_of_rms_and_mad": 13.8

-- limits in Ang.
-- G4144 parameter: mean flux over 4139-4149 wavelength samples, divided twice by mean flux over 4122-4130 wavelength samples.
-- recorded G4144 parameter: 0.0374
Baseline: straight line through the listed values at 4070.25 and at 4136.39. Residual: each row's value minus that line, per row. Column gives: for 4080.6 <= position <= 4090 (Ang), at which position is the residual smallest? 4089.04 Ang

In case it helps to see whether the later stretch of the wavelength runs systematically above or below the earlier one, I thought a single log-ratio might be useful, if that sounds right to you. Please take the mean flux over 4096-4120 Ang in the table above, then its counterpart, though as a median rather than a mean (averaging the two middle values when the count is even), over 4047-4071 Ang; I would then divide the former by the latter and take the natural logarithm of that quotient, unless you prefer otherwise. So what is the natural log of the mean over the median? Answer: 0.02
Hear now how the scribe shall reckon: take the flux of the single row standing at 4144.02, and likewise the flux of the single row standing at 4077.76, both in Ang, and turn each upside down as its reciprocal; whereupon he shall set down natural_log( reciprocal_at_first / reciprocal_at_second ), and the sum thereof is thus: 0.20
